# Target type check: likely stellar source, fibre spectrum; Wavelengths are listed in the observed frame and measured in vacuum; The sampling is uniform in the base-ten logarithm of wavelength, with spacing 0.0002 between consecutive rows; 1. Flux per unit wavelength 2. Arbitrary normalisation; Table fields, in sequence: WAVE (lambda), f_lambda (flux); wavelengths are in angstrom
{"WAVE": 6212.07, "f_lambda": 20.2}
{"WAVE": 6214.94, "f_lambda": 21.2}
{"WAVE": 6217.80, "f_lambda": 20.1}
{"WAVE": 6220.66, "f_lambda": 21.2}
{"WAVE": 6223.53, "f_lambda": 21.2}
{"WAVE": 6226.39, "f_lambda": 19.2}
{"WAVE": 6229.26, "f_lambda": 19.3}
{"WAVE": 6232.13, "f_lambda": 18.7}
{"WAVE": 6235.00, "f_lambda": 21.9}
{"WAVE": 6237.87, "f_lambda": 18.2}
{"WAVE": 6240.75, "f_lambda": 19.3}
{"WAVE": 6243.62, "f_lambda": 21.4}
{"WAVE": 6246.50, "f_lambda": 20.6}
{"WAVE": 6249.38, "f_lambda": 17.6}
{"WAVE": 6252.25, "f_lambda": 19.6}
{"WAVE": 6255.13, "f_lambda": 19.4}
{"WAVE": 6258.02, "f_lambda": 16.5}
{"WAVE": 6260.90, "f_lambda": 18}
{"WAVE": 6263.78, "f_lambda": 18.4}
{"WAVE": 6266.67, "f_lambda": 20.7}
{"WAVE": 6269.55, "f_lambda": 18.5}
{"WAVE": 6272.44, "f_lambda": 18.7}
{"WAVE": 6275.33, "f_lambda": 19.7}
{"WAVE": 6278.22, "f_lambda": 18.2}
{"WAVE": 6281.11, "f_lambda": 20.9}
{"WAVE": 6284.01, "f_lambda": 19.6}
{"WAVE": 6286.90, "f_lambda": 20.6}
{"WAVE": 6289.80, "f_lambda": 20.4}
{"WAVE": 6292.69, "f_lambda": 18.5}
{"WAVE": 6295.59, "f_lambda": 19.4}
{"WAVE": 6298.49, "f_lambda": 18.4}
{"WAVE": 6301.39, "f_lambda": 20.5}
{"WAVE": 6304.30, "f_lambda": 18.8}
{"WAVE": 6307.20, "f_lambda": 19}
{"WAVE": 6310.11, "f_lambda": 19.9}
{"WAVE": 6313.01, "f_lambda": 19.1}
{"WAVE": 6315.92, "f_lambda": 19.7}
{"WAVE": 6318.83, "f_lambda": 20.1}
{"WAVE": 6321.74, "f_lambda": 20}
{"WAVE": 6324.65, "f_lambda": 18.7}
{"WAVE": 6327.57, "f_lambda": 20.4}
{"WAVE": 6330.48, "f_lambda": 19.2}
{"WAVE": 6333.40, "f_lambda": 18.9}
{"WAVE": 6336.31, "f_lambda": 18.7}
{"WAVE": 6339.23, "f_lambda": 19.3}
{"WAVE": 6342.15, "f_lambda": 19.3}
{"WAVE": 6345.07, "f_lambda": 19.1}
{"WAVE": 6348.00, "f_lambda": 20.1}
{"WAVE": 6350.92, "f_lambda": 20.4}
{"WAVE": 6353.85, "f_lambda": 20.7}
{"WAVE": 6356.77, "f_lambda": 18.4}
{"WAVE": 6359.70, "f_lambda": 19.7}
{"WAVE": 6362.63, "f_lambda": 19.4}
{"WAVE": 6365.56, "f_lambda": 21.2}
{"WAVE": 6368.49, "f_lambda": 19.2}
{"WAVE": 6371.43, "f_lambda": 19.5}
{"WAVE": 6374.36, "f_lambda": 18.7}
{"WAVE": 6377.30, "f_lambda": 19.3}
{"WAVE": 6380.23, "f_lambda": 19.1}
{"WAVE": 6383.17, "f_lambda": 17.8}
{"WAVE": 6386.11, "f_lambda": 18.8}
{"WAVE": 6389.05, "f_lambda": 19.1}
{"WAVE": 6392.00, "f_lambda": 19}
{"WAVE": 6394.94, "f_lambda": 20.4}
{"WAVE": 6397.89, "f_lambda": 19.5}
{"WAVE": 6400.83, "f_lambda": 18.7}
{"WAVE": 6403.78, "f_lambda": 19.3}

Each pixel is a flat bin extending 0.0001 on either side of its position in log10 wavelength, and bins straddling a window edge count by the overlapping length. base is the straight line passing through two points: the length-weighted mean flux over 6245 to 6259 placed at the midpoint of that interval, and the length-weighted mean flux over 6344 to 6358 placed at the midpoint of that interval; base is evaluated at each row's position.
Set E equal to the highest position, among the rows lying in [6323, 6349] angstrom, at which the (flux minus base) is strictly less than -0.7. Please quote 6336.31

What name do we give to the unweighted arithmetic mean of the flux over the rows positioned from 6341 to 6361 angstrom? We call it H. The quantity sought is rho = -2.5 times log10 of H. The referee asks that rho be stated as -3.23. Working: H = 19.7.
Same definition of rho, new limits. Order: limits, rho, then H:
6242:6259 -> -3.21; 19.2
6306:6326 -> -3.23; 19.5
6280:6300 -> -3.24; 19.7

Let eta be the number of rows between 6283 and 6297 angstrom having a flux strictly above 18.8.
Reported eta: 4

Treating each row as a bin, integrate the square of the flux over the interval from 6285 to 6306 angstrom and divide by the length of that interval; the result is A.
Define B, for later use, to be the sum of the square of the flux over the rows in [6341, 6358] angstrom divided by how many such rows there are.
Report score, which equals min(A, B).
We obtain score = 381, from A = 381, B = 387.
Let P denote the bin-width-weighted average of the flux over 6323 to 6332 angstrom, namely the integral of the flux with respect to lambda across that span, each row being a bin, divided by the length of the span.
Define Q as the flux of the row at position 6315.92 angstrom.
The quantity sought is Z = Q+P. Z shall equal 39.1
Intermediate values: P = 19.4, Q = 19.7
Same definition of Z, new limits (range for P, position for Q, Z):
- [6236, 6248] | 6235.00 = 41.8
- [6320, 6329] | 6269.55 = 38.2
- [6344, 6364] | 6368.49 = 38.9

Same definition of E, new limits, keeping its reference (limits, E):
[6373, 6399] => 6397.89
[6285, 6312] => 6298.49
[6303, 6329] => 6324.65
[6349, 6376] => 6374.36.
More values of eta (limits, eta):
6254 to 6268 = 2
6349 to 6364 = 4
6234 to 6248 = 4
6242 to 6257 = 4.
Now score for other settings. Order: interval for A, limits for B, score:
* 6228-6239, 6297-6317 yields 375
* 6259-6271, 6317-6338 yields 355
